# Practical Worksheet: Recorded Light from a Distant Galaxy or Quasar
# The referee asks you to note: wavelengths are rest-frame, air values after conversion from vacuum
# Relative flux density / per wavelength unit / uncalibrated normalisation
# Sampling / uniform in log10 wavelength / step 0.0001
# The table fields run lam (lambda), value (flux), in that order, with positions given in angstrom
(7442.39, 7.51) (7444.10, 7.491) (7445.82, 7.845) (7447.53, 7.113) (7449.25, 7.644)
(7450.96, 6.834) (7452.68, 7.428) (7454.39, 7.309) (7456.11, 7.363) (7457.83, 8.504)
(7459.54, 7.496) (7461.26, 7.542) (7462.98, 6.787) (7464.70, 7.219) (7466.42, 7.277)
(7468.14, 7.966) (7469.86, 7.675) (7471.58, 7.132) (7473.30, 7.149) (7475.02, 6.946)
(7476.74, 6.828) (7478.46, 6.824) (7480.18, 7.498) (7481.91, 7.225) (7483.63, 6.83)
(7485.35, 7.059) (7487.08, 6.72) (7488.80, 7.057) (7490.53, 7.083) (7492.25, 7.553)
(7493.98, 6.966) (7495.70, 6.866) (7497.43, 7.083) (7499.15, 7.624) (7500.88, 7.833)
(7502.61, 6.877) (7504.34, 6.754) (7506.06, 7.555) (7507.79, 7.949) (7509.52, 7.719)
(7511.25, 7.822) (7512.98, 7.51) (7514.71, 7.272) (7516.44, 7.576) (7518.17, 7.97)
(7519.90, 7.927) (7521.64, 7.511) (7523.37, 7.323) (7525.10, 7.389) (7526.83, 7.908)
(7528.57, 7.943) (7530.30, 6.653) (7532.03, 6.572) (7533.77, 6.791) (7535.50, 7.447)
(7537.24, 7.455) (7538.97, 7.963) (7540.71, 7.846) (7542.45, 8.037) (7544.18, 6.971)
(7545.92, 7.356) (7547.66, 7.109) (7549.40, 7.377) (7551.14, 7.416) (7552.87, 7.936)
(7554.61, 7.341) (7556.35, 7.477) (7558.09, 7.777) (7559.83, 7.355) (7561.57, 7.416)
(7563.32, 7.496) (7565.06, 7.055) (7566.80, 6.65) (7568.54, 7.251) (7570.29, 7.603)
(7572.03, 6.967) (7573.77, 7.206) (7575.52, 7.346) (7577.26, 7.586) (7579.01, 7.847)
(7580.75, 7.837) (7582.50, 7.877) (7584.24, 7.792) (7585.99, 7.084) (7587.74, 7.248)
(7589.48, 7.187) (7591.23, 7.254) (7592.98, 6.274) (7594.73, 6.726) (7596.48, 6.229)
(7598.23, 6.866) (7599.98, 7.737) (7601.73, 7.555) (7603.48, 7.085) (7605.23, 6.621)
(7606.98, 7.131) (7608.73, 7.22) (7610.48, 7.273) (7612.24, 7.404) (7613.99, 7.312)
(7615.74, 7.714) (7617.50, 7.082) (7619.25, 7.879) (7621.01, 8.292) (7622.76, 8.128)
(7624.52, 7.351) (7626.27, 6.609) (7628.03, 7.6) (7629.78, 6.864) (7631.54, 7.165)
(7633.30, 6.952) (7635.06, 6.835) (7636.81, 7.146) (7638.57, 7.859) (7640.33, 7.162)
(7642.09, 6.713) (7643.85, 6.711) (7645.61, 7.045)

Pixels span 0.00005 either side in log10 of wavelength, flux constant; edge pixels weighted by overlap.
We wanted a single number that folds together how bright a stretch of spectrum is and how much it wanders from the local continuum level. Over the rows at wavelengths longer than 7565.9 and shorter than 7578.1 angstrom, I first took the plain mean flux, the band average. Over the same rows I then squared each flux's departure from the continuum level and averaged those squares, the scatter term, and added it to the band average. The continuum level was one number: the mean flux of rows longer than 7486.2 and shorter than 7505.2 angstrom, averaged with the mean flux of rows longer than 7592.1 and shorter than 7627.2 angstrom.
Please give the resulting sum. 7.3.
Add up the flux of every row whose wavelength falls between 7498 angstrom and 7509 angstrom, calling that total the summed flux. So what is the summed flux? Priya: 44.6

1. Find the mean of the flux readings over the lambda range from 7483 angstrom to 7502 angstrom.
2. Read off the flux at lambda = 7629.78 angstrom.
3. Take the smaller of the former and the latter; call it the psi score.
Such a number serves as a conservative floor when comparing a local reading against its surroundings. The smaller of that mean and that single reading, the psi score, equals 6.86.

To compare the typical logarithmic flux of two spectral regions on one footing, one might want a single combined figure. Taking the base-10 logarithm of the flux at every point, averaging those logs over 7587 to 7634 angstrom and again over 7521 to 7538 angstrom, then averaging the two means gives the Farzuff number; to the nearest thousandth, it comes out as 0.860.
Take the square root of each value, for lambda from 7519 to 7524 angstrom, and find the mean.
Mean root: 2.75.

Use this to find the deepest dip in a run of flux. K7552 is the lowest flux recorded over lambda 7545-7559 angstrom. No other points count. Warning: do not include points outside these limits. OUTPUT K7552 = 7.109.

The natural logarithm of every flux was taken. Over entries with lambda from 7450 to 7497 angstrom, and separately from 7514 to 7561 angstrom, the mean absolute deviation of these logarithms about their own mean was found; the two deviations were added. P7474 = 0.084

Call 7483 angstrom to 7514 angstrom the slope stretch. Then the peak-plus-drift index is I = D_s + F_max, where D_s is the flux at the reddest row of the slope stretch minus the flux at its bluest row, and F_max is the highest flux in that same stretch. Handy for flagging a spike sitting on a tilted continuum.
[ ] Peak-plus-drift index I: 8.6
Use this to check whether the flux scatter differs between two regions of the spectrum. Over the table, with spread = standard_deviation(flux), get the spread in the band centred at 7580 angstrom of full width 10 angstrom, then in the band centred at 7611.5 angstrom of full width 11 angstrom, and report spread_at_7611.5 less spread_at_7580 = 0.00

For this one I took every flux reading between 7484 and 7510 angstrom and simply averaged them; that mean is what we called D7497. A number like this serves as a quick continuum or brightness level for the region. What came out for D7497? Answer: 7.2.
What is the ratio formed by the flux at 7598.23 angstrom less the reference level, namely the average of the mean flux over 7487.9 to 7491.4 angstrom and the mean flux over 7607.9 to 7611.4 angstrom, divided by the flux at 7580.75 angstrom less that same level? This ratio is -0.4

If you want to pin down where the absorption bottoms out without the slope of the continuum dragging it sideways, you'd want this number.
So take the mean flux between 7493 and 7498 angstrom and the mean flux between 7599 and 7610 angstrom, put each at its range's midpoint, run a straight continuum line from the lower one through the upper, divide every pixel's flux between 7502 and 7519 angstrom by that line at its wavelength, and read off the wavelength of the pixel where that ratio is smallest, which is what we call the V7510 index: 7504.34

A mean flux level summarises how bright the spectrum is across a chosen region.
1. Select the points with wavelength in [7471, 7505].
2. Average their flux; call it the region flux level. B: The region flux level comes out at 7.10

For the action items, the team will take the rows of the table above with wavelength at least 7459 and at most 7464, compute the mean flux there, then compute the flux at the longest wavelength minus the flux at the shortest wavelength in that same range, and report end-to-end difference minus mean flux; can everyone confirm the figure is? -8.0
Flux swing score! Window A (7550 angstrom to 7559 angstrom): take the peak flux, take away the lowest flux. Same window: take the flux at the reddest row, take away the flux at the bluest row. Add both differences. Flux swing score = 1.0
